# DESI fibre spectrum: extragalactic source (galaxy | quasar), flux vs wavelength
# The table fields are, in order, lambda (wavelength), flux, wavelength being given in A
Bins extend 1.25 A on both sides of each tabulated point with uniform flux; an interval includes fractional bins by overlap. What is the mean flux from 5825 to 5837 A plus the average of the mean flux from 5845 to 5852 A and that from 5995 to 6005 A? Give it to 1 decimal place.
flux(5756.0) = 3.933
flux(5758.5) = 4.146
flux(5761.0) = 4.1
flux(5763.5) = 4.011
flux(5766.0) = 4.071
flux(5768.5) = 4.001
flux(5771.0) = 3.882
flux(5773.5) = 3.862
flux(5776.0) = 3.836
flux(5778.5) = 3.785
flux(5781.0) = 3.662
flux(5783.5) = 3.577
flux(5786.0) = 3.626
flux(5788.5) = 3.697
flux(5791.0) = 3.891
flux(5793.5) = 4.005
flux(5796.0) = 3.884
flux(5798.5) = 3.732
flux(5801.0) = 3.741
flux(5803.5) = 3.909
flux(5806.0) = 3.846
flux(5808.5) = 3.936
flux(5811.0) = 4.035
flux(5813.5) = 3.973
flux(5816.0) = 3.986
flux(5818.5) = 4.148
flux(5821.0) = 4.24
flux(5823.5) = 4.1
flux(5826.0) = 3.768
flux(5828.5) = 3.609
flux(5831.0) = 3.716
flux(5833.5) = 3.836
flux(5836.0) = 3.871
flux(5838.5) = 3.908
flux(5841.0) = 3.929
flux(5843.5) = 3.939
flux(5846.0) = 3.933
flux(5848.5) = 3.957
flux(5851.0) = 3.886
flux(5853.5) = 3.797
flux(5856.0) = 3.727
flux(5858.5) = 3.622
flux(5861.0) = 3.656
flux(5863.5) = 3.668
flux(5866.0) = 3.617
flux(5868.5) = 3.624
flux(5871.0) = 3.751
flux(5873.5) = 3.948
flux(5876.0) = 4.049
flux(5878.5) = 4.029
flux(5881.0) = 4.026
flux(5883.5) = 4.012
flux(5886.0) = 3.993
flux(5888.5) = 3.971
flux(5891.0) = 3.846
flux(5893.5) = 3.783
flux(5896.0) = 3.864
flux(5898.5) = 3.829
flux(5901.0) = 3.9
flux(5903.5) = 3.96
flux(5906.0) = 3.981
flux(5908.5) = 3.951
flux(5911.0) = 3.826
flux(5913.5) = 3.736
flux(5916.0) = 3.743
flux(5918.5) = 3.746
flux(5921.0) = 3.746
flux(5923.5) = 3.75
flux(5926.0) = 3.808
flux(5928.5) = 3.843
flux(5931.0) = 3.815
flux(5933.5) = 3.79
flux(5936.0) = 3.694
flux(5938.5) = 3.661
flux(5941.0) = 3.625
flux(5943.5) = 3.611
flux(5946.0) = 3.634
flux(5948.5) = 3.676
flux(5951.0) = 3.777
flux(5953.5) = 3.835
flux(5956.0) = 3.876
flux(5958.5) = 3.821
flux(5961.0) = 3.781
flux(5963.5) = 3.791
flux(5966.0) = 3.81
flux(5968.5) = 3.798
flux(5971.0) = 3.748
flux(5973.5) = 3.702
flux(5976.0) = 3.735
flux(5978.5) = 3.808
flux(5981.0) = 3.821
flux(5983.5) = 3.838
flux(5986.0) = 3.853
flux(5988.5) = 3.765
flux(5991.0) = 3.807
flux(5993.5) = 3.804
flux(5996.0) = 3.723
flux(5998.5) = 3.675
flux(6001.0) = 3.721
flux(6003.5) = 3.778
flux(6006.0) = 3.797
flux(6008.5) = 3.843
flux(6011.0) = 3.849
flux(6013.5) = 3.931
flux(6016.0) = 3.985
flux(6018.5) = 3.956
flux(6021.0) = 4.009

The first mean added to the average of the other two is 7.6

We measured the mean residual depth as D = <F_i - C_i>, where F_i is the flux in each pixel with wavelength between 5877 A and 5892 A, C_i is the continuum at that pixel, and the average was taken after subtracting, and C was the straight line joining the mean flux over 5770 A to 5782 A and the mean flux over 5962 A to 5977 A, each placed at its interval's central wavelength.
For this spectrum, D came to 0.20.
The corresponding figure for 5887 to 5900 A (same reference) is 0.08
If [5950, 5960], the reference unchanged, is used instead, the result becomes 0.06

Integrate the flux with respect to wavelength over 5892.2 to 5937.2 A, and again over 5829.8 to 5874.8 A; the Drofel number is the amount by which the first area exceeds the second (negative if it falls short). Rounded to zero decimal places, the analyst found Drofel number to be 1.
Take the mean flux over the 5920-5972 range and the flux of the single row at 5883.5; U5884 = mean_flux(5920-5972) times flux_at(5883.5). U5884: 15.07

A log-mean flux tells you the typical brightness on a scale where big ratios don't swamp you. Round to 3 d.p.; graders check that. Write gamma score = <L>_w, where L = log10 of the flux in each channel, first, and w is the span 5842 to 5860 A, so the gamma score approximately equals 0.584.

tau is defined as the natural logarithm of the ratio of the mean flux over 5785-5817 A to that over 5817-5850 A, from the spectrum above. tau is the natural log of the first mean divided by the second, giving -0.014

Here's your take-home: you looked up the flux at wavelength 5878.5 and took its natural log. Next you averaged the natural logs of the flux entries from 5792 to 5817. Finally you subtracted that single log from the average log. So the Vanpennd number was -0.032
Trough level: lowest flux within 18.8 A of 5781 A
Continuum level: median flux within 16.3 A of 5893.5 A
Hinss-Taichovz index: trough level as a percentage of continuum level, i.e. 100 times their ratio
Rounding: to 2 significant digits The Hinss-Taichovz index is 90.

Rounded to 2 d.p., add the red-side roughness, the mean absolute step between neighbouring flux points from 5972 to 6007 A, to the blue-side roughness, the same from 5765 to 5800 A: 0.13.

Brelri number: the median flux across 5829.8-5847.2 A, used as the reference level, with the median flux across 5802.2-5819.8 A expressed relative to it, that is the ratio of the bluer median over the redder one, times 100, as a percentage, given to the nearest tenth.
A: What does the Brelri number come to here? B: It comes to 101.7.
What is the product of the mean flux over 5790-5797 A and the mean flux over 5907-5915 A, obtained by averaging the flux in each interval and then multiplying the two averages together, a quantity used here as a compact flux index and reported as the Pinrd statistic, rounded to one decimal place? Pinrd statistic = 15.1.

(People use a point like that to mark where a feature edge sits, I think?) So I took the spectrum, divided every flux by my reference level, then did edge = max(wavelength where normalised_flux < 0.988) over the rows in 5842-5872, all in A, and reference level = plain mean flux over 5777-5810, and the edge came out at 5868.5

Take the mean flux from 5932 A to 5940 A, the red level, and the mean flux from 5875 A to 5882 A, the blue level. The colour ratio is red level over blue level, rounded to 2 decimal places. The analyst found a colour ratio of 0.92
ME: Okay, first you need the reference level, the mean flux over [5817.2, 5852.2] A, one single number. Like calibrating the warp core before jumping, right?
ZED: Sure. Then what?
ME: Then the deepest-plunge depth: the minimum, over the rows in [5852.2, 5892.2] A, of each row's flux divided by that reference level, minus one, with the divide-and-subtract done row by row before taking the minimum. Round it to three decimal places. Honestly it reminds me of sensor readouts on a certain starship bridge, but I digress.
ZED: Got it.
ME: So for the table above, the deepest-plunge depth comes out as -0.077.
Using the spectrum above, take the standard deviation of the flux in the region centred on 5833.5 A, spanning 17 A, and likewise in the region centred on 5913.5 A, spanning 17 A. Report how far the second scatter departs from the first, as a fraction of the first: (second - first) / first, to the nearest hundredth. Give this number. -0.08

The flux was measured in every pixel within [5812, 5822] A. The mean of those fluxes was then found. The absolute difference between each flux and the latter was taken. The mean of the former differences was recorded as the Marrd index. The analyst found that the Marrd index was 0.107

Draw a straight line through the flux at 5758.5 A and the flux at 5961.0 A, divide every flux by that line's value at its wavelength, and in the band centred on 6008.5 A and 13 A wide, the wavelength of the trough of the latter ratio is 6003.5 A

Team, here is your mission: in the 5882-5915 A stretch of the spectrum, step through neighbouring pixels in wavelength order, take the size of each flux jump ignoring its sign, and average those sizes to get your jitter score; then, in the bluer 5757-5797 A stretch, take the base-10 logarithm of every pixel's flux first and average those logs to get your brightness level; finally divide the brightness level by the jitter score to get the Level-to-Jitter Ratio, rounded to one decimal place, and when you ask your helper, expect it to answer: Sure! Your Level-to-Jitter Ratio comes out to 9.5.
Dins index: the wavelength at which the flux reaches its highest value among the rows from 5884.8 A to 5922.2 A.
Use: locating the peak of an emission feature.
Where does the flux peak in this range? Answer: 5886.0 A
